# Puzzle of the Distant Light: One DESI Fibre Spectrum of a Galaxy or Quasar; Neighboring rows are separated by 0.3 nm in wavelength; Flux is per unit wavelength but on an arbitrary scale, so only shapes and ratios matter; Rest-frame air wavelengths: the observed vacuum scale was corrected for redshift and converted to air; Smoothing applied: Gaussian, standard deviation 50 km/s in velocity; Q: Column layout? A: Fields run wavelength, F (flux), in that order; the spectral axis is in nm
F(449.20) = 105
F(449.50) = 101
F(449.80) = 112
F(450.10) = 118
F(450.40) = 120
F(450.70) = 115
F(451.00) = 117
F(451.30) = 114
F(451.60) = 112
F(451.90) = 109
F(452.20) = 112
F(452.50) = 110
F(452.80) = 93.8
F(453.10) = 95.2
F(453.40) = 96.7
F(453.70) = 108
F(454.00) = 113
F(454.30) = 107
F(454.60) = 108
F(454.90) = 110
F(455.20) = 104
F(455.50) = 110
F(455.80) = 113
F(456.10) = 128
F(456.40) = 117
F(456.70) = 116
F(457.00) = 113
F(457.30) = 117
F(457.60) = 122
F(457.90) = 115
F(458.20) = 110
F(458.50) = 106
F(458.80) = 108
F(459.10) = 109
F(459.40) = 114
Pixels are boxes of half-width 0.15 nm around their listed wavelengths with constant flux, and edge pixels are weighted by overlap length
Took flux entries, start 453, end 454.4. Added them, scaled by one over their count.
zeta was 104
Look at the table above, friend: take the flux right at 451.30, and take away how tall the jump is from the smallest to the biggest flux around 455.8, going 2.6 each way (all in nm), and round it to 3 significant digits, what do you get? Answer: 82.7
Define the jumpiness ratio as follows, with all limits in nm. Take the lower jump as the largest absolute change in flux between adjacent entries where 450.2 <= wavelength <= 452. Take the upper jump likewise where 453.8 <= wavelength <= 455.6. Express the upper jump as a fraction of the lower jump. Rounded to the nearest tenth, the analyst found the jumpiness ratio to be 1.2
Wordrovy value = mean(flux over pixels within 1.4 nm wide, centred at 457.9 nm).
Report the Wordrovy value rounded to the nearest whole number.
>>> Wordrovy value 114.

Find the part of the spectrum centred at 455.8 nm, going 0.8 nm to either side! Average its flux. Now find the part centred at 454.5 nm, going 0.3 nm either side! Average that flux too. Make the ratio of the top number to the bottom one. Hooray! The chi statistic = 1.06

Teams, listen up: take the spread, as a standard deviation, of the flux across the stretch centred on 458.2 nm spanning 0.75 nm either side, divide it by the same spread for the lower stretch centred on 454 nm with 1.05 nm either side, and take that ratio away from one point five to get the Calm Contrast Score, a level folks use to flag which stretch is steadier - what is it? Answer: 0.6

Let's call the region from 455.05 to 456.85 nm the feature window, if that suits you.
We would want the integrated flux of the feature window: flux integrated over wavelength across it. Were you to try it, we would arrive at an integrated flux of 206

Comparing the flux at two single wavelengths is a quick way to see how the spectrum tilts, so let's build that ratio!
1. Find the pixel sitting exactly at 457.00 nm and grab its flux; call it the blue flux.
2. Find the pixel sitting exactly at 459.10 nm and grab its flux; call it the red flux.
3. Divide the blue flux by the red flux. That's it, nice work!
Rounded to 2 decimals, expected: 1.04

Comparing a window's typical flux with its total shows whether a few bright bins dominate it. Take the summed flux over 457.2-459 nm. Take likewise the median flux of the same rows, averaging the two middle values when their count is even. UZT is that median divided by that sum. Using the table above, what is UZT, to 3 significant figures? 0.166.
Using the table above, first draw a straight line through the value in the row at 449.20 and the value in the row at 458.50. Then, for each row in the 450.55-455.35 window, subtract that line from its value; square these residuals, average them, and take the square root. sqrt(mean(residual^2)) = 7.3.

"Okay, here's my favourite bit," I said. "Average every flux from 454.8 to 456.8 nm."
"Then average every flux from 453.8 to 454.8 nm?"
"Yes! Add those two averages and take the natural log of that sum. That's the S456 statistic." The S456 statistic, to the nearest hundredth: 5.41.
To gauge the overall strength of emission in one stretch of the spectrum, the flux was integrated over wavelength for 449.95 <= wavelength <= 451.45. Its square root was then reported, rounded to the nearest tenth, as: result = 13.2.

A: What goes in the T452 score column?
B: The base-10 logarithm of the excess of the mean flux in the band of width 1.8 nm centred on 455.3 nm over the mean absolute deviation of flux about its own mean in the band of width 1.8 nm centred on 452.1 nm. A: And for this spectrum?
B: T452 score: 2.03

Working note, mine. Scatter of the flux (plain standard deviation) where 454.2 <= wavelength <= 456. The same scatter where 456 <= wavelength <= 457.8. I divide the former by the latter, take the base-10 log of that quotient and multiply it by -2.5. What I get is 0.60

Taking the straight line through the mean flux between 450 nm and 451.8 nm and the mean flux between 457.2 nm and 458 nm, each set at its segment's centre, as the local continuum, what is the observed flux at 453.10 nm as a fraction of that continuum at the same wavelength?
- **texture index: 0.82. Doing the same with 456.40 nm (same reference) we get 0.99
